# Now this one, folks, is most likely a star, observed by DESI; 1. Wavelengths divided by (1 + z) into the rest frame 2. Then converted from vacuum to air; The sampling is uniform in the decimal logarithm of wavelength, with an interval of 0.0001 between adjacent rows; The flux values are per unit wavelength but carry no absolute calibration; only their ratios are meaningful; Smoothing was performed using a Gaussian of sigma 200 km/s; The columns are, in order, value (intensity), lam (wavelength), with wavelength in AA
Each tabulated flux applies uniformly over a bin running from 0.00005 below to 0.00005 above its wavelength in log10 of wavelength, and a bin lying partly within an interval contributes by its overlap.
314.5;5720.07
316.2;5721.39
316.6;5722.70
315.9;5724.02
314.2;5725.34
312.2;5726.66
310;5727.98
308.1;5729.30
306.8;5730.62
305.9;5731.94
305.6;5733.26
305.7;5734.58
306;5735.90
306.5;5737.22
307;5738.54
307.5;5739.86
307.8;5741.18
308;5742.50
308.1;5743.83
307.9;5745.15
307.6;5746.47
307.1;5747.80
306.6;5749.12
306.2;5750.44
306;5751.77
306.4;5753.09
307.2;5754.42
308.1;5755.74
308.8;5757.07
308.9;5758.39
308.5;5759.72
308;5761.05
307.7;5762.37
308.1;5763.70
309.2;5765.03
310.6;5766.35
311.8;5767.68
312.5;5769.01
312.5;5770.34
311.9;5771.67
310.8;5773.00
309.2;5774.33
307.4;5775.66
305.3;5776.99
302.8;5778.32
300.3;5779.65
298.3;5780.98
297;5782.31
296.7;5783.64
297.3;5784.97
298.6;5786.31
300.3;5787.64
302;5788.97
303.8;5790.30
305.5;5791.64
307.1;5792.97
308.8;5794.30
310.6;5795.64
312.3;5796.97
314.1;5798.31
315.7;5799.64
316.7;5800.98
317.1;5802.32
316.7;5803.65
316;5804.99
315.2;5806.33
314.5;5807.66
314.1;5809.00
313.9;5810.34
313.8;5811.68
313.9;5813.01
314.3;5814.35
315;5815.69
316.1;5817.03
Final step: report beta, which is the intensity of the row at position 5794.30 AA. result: 308.8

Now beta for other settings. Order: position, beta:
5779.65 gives 300.3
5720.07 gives 314.5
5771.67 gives 311.9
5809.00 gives 314.1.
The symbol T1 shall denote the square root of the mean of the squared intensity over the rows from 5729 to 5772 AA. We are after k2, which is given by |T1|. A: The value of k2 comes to 308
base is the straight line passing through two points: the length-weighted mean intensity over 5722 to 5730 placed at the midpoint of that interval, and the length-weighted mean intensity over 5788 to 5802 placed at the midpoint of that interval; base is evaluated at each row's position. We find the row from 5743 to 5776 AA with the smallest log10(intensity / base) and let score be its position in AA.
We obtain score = 5751.77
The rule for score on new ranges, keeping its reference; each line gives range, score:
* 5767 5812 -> 5783.64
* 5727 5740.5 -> 5733.26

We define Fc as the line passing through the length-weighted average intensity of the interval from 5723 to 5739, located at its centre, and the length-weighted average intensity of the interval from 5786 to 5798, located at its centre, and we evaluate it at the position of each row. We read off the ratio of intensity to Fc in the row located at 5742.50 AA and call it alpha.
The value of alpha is 1.00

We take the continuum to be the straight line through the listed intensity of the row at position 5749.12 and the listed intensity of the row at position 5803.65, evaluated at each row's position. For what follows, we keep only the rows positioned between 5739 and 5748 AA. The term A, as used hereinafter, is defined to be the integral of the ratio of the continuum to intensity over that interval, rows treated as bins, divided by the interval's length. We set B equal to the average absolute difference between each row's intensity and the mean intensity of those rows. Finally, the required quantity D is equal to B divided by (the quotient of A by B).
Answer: 0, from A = 0.99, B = 0.3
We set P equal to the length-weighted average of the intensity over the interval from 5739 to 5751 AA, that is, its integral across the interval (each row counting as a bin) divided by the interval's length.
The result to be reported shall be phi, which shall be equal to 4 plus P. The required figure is 312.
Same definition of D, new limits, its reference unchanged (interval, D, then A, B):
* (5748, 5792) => 14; 1.02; 3.8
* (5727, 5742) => 1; 0.99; 1.0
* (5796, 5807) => 1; 1.00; 1.2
